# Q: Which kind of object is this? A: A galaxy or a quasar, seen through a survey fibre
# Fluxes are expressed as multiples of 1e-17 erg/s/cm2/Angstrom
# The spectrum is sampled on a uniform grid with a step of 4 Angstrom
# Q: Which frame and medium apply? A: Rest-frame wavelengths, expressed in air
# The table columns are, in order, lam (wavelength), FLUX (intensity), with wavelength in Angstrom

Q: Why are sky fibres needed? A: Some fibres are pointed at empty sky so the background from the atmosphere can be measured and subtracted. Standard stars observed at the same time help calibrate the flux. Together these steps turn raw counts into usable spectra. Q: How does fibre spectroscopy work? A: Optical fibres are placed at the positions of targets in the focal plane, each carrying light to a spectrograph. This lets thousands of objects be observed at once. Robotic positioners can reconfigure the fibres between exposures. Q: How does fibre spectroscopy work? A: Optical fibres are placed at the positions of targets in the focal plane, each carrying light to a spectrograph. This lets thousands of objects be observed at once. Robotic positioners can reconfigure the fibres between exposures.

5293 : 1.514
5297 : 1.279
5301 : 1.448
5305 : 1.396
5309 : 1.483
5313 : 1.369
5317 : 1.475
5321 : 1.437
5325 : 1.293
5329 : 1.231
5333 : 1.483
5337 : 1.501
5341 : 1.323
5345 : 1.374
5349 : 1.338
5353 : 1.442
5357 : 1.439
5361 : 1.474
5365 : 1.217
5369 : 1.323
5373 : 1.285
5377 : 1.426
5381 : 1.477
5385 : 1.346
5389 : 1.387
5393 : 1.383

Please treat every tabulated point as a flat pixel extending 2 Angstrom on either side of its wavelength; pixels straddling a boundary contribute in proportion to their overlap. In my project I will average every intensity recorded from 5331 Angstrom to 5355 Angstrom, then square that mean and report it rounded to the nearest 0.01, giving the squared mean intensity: 1.99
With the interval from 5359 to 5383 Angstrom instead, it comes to 1.87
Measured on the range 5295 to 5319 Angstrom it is 1.98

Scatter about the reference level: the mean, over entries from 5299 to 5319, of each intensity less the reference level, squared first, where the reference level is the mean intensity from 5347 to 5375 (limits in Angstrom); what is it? 0.0075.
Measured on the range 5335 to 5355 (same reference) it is 0.0058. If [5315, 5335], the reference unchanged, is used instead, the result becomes 0.0111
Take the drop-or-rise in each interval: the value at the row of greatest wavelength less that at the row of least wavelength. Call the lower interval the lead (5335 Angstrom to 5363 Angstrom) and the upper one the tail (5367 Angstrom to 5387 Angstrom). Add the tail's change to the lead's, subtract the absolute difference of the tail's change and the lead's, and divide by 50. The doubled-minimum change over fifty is -0.0011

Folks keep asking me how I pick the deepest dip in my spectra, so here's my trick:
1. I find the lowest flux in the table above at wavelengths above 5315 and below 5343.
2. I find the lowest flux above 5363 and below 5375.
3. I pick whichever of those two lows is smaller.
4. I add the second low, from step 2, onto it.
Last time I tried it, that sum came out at 2.43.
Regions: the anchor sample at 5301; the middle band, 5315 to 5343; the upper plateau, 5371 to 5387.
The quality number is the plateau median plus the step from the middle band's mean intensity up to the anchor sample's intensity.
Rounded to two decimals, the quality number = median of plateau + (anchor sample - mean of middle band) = 1.44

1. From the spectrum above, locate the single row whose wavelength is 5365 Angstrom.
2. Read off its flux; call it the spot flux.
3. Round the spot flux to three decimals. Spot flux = 1.217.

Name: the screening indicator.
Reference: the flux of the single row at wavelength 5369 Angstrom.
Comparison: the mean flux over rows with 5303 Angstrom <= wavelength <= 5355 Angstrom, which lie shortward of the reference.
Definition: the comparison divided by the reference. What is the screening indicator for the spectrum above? 1.06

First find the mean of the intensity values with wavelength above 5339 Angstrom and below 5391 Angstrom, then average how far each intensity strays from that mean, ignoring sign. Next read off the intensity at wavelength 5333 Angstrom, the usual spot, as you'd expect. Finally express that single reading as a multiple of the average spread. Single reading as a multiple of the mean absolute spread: 23.7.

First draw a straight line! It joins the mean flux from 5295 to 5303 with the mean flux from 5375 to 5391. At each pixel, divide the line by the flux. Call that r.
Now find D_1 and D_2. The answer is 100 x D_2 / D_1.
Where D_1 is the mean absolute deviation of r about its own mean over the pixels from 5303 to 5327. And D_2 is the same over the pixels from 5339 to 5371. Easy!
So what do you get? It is 129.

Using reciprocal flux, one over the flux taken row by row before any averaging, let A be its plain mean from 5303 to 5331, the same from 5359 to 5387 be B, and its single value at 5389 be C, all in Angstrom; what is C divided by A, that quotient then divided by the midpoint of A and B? 1.36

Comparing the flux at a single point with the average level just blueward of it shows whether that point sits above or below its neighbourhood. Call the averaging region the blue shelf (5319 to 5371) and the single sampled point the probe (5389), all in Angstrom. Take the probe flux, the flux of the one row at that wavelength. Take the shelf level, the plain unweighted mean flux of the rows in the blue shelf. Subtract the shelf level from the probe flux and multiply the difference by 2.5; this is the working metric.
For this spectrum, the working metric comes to 0.03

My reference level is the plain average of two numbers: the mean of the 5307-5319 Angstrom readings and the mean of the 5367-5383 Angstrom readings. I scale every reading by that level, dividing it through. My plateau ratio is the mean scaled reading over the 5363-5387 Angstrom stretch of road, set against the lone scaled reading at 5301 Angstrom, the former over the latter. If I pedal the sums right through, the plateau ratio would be 0.93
